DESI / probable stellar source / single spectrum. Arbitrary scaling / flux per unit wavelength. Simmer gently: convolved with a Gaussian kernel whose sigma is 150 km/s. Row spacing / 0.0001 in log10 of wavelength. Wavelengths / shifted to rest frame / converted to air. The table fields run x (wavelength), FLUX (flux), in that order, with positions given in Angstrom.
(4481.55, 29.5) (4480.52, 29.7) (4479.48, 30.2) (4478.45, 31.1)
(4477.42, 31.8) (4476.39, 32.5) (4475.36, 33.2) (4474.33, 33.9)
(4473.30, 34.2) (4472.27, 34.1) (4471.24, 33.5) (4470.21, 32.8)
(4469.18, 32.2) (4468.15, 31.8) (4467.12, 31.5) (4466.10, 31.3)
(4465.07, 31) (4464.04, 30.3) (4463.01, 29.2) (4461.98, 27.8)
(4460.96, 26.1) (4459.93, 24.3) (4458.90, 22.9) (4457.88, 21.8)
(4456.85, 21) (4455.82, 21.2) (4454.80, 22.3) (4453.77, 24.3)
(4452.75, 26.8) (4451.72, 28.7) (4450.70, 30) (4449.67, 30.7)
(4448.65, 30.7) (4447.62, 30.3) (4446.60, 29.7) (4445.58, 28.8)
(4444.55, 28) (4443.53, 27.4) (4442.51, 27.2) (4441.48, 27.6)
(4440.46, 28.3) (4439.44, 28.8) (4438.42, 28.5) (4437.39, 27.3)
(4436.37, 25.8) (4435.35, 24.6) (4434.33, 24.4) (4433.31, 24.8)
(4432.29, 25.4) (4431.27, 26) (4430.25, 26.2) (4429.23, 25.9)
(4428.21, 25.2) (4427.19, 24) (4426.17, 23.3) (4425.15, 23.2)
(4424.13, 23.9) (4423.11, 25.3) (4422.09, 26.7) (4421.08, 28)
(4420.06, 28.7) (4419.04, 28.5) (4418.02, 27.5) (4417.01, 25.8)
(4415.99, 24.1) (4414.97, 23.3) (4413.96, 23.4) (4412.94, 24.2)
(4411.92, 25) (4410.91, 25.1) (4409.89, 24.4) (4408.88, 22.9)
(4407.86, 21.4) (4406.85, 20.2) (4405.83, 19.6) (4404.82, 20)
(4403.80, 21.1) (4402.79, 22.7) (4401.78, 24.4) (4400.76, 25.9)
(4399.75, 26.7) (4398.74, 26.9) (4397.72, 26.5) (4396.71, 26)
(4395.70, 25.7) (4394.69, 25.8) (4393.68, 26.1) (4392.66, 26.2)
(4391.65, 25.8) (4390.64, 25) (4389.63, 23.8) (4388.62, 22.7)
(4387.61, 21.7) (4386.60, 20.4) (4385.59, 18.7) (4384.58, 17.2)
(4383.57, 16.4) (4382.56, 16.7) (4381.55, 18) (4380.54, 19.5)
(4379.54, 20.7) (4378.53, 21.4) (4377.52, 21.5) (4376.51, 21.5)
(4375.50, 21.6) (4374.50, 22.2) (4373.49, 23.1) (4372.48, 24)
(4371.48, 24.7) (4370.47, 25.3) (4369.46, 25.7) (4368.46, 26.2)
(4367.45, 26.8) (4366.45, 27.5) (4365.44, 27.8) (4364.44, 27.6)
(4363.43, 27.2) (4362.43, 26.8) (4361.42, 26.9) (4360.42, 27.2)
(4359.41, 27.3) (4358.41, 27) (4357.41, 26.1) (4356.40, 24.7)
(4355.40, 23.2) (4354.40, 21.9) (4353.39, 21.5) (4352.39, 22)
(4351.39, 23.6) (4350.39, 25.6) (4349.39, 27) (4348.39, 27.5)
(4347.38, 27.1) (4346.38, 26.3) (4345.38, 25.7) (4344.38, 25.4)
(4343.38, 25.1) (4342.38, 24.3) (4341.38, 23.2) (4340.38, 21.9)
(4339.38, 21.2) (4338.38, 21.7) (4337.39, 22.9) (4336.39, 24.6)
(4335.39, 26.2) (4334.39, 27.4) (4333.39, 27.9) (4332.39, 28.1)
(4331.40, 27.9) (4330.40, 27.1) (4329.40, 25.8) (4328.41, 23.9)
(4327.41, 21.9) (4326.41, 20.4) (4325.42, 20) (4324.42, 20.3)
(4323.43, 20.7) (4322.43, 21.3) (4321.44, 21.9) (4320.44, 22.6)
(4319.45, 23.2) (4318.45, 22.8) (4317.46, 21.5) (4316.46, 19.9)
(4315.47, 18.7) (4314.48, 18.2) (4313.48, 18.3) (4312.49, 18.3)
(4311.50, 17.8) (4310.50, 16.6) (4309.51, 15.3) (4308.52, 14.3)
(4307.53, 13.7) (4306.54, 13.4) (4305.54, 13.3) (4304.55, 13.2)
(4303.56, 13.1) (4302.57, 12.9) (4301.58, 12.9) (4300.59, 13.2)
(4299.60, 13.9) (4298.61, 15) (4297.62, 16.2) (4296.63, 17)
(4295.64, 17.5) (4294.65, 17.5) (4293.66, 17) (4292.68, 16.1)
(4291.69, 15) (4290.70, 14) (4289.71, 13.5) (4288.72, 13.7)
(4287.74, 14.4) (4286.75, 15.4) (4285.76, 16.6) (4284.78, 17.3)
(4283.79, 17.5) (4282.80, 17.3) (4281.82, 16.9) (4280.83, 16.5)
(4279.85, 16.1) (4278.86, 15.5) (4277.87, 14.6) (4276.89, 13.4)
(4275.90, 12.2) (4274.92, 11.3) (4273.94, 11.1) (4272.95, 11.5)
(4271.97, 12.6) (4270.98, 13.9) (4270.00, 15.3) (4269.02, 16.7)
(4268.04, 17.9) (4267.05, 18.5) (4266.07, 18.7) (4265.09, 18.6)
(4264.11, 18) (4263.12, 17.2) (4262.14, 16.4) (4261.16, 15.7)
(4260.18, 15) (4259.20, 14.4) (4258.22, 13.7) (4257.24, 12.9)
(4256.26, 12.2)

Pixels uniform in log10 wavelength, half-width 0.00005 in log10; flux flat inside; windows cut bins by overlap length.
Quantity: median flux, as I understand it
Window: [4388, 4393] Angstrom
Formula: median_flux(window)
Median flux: 25.0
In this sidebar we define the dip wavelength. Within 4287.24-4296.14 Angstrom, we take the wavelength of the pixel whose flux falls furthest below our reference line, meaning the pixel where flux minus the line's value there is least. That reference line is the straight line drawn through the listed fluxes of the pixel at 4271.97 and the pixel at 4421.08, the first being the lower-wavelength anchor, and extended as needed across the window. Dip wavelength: 4289.71 Angstrom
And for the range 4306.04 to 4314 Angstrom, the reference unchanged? 4306.54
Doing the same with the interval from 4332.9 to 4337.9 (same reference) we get 4337.39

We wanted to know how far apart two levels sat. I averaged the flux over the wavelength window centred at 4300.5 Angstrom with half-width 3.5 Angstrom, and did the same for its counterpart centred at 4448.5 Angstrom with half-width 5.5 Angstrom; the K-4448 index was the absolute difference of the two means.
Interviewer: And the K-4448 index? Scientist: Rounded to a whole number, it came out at 15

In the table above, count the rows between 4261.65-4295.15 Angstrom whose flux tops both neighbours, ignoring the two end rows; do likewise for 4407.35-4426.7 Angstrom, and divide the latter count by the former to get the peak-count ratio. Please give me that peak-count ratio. 1.0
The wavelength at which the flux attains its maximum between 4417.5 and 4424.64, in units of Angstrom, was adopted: 4420.06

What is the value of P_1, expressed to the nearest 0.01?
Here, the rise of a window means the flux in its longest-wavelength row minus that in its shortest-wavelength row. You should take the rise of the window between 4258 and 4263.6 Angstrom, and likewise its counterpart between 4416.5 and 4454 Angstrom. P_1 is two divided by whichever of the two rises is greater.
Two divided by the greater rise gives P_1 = 0.57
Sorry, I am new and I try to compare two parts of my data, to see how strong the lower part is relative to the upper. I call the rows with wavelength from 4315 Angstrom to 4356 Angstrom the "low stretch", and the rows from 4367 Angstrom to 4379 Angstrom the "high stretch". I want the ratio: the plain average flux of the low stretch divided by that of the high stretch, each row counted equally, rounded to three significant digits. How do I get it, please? 1.00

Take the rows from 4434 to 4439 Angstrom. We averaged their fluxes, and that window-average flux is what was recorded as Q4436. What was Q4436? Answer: 26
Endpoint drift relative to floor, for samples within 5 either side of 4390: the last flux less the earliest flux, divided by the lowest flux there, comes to 0.38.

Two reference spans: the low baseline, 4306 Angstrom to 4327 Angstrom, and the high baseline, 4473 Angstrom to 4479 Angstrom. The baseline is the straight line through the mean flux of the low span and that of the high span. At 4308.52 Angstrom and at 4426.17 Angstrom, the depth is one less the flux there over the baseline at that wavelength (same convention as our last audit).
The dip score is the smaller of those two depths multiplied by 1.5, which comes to 0.27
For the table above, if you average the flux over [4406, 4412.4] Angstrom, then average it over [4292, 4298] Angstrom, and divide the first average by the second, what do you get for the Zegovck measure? 1.4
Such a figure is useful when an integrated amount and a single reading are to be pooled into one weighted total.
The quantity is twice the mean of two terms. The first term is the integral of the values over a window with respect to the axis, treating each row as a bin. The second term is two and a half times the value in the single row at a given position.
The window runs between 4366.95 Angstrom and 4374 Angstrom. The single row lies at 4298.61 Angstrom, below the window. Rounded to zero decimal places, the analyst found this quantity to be 214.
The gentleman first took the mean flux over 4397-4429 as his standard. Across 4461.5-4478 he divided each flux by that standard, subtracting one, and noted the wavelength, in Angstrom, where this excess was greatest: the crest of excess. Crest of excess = 4473.30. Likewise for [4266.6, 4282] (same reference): 4267.05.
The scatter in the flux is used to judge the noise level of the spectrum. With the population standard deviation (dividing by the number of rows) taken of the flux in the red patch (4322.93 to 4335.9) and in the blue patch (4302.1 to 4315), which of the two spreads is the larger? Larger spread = 3.2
